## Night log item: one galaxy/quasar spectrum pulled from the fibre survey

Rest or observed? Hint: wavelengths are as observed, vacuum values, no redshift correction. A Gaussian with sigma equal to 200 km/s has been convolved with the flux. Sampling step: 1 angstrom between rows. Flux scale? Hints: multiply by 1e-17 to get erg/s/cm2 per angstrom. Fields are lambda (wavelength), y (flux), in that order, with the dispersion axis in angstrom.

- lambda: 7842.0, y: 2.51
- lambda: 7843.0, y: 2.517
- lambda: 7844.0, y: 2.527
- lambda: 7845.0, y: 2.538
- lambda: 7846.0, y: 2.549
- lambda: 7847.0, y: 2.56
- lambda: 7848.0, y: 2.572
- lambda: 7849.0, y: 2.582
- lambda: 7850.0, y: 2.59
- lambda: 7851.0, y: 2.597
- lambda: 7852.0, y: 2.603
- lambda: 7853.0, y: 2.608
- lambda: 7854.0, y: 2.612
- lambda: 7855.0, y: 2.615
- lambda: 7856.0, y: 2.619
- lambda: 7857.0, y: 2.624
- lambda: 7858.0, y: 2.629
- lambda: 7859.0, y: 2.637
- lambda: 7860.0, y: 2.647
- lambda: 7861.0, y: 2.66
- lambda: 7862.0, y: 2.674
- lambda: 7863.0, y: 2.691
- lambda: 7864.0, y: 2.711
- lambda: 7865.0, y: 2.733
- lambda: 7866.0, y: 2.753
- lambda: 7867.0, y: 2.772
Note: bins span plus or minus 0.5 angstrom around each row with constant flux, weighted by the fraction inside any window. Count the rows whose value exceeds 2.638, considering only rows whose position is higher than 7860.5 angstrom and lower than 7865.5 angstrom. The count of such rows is 5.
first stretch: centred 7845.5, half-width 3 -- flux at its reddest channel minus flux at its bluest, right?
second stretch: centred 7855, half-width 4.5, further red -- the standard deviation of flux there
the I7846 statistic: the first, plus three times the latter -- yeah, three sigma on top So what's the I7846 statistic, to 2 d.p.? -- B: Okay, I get 0.09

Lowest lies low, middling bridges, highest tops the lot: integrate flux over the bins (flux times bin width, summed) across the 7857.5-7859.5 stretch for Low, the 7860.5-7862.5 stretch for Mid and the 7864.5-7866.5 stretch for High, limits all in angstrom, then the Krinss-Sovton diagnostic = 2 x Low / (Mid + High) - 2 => -1.027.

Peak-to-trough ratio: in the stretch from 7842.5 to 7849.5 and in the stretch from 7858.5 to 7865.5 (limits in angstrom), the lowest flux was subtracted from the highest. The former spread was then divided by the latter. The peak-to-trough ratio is 0.7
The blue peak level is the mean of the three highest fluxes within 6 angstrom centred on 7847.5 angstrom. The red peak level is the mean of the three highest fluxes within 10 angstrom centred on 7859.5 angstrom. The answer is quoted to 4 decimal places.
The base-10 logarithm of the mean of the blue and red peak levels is 0.4211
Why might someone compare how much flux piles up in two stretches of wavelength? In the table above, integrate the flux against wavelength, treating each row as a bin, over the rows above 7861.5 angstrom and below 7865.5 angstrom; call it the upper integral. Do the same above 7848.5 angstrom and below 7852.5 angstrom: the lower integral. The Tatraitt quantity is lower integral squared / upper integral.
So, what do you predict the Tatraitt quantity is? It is 10.0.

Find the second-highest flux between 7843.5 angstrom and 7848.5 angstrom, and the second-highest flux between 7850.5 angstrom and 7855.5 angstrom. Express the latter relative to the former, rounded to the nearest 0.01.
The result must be 1.02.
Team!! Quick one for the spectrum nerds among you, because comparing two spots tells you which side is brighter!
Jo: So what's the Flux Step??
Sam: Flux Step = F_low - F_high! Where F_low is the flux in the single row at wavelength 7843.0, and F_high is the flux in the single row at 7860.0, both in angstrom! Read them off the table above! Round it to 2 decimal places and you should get -0.13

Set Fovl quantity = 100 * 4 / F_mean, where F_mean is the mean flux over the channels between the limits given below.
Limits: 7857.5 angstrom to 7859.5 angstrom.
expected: 152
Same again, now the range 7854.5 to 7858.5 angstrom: 153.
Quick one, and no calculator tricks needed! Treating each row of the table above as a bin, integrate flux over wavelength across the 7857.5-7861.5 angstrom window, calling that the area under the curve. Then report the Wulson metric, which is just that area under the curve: 10.6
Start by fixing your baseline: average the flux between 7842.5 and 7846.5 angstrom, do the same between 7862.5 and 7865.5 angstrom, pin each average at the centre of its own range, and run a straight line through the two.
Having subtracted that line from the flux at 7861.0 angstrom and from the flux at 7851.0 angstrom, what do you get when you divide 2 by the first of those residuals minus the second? -70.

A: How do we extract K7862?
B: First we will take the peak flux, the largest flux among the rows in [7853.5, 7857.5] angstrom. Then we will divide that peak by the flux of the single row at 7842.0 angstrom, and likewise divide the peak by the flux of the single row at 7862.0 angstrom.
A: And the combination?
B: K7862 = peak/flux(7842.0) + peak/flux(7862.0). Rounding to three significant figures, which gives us 2.03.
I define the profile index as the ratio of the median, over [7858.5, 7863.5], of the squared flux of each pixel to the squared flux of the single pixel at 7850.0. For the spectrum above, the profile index 1.05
